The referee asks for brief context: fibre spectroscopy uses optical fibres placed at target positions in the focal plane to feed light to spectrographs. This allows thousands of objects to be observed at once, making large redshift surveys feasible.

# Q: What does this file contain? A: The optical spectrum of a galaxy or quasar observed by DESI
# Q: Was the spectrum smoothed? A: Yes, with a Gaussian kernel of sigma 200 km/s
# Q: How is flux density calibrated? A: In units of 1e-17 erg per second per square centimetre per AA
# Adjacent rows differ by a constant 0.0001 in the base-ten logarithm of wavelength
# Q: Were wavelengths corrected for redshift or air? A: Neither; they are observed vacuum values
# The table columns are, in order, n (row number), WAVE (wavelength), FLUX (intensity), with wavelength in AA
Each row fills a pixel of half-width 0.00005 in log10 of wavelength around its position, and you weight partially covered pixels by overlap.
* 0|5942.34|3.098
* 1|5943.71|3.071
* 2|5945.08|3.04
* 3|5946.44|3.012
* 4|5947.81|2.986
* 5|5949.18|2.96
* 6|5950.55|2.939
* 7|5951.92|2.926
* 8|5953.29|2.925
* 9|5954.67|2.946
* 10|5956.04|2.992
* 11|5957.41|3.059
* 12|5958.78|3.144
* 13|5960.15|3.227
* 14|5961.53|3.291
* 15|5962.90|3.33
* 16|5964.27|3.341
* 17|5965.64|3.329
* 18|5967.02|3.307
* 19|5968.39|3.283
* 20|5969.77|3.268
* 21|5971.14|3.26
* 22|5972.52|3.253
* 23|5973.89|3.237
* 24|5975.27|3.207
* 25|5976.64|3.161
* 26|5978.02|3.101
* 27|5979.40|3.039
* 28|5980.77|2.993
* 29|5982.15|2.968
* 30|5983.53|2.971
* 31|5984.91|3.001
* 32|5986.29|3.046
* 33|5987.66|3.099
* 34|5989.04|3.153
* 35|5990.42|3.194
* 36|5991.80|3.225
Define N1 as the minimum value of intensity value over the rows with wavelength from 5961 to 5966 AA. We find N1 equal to 3.291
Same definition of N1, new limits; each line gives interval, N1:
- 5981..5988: 2.968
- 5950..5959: 2.925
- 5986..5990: 3.046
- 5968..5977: 3.161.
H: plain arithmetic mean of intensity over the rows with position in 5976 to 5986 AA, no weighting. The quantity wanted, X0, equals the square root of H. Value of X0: 1.74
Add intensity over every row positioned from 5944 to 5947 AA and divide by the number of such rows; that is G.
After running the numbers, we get 3.03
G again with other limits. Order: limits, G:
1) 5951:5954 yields 2.93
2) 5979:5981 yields 3.02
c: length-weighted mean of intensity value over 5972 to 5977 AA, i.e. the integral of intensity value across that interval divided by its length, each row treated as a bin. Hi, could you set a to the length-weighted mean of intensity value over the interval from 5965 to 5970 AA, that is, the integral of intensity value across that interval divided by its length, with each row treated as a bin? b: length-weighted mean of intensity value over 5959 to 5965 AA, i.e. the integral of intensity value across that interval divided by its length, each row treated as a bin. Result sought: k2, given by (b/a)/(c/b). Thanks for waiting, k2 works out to 1.02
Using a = 3.29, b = 3.29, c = 3.22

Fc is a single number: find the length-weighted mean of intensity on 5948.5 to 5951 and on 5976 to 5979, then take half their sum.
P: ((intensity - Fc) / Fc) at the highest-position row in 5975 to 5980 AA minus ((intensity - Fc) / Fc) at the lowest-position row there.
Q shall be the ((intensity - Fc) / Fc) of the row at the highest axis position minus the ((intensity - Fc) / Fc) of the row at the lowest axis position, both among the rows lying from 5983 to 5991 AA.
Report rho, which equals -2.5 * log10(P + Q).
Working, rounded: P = -0.06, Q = 0.07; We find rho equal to 4.4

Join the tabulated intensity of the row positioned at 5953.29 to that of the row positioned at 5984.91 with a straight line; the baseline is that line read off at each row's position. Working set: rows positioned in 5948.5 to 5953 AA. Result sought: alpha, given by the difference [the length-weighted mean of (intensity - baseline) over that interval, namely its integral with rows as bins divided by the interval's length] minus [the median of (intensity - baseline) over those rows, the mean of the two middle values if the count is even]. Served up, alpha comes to 0.001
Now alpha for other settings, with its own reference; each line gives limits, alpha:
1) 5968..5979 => -0.031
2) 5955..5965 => -0.037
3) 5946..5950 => -0.004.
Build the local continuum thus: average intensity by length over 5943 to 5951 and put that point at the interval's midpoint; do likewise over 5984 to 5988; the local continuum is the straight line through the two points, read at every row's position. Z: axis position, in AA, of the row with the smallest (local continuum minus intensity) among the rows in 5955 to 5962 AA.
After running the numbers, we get 5961.53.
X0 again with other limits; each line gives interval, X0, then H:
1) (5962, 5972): 1.82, 3.30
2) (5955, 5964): 1.78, 3.17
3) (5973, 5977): 1.79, 3.20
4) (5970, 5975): 1.80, 3.25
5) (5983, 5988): 1.74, 3.03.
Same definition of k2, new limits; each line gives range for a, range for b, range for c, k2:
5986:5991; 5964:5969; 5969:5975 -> 1.08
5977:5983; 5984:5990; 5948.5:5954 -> 1.07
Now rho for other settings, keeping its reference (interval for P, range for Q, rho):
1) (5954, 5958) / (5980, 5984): 3.8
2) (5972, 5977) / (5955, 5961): 3.3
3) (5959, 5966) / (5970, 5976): 4.5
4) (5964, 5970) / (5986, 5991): 4.0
